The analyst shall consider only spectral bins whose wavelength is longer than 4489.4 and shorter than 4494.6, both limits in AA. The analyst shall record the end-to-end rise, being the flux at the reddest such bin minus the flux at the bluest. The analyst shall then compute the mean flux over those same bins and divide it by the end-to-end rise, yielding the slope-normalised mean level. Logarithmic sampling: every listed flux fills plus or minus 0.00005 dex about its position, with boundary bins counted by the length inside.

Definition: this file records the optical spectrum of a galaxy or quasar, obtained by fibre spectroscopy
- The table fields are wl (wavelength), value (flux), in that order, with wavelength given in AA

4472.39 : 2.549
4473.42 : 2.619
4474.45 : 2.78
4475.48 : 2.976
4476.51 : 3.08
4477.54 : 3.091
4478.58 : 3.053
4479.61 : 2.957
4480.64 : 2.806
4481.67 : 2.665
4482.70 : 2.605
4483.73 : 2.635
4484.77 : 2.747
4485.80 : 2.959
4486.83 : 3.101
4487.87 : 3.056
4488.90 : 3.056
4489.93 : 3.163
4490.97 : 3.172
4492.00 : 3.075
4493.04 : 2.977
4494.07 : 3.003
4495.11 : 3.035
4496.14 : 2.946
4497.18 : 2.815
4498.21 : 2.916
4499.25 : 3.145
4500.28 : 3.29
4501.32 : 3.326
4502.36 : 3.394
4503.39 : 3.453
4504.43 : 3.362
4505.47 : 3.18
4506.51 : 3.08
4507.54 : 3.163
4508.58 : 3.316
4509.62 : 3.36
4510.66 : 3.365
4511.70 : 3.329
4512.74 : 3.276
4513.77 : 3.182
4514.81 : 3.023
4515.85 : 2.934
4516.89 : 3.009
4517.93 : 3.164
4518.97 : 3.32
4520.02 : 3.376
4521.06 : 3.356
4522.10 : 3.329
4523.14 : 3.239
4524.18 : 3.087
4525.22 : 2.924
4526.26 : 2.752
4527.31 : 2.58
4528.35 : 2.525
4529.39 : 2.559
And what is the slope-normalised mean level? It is -19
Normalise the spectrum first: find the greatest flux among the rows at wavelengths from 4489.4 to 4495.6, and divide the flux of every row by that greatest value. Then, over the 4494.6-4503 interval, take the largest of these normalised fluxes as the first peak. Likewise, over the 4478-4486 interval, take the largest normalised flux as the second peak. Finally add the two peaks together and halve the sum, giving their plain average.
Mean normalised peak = 1.02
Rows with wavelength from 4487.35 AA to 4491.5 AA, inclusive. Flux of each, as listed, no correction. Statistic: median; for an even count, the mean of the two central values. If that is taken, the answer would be 3.11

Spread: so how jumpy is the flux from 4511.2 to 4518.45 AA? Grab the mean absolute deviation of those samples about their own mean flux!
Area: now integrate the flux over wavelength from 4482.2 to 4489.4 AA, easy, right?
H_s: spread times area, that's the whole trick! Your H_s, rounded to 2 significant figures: 2.5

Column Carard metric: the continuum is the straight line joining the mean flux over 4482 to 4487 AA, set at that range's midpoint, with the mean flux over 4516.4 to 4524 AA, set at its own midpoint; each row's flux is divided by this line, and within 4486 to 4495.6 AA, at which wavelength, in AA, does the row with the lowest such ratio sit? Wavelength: 4493.04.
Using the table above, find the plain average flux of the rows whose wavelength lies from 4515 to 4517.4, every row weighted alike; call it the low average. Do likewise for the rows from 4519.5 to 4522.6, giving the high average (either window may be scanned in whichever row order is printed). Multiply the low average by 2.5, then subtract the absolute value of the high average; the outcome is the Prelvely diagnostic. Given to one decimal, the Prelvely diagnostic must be 4.1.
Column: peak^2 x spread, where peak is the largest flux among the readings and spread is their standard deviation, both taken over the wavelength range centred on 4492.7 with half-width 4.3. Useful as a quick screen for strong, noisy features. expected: 0.8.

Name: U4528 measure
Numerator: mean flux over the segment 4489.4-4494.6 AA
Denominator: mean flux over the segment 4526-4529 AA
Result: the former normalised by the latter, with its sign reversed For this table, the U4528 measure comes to -1.18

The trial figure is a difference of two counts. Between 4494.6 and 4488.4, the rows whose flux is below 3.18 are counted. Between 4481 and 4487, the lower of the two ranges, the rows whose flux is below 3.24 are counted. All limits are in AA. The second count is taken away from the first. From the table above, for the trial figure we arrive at 0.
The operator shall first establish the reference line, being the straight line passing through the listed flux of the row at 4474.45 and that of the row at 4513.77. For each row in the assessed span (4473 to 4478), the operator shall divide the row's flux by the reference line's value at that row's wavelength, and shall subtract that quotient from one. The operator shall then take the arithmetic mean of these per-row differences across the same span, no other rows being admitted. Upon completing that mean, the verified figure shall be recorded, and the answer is -0.04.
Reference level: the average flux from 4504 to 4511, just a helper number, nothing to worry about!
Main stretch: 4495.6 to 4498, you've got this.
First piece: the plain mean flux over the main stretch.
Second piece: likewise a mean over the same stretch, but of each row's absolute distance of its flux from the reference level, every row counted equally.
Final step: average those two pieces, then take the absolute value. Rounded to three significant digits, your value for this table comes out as 1.63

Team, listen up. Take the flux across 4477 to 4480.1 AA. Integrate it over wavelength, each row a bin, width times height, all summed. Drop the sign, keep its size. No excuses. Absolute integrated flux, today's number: 9.4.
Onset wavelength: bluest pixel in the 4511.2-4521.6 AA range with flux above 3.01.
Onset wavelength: 4511.70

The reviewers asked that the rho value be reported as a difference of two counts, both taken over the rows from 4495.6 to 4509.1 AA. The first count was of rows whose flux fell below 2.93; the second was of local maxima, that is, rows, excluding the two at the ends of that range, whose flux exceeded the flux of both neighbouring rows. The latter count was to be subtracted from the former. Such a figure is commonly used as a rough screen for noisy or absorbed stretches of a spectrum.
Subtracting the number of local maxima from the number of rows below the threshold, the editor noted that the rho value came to 1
